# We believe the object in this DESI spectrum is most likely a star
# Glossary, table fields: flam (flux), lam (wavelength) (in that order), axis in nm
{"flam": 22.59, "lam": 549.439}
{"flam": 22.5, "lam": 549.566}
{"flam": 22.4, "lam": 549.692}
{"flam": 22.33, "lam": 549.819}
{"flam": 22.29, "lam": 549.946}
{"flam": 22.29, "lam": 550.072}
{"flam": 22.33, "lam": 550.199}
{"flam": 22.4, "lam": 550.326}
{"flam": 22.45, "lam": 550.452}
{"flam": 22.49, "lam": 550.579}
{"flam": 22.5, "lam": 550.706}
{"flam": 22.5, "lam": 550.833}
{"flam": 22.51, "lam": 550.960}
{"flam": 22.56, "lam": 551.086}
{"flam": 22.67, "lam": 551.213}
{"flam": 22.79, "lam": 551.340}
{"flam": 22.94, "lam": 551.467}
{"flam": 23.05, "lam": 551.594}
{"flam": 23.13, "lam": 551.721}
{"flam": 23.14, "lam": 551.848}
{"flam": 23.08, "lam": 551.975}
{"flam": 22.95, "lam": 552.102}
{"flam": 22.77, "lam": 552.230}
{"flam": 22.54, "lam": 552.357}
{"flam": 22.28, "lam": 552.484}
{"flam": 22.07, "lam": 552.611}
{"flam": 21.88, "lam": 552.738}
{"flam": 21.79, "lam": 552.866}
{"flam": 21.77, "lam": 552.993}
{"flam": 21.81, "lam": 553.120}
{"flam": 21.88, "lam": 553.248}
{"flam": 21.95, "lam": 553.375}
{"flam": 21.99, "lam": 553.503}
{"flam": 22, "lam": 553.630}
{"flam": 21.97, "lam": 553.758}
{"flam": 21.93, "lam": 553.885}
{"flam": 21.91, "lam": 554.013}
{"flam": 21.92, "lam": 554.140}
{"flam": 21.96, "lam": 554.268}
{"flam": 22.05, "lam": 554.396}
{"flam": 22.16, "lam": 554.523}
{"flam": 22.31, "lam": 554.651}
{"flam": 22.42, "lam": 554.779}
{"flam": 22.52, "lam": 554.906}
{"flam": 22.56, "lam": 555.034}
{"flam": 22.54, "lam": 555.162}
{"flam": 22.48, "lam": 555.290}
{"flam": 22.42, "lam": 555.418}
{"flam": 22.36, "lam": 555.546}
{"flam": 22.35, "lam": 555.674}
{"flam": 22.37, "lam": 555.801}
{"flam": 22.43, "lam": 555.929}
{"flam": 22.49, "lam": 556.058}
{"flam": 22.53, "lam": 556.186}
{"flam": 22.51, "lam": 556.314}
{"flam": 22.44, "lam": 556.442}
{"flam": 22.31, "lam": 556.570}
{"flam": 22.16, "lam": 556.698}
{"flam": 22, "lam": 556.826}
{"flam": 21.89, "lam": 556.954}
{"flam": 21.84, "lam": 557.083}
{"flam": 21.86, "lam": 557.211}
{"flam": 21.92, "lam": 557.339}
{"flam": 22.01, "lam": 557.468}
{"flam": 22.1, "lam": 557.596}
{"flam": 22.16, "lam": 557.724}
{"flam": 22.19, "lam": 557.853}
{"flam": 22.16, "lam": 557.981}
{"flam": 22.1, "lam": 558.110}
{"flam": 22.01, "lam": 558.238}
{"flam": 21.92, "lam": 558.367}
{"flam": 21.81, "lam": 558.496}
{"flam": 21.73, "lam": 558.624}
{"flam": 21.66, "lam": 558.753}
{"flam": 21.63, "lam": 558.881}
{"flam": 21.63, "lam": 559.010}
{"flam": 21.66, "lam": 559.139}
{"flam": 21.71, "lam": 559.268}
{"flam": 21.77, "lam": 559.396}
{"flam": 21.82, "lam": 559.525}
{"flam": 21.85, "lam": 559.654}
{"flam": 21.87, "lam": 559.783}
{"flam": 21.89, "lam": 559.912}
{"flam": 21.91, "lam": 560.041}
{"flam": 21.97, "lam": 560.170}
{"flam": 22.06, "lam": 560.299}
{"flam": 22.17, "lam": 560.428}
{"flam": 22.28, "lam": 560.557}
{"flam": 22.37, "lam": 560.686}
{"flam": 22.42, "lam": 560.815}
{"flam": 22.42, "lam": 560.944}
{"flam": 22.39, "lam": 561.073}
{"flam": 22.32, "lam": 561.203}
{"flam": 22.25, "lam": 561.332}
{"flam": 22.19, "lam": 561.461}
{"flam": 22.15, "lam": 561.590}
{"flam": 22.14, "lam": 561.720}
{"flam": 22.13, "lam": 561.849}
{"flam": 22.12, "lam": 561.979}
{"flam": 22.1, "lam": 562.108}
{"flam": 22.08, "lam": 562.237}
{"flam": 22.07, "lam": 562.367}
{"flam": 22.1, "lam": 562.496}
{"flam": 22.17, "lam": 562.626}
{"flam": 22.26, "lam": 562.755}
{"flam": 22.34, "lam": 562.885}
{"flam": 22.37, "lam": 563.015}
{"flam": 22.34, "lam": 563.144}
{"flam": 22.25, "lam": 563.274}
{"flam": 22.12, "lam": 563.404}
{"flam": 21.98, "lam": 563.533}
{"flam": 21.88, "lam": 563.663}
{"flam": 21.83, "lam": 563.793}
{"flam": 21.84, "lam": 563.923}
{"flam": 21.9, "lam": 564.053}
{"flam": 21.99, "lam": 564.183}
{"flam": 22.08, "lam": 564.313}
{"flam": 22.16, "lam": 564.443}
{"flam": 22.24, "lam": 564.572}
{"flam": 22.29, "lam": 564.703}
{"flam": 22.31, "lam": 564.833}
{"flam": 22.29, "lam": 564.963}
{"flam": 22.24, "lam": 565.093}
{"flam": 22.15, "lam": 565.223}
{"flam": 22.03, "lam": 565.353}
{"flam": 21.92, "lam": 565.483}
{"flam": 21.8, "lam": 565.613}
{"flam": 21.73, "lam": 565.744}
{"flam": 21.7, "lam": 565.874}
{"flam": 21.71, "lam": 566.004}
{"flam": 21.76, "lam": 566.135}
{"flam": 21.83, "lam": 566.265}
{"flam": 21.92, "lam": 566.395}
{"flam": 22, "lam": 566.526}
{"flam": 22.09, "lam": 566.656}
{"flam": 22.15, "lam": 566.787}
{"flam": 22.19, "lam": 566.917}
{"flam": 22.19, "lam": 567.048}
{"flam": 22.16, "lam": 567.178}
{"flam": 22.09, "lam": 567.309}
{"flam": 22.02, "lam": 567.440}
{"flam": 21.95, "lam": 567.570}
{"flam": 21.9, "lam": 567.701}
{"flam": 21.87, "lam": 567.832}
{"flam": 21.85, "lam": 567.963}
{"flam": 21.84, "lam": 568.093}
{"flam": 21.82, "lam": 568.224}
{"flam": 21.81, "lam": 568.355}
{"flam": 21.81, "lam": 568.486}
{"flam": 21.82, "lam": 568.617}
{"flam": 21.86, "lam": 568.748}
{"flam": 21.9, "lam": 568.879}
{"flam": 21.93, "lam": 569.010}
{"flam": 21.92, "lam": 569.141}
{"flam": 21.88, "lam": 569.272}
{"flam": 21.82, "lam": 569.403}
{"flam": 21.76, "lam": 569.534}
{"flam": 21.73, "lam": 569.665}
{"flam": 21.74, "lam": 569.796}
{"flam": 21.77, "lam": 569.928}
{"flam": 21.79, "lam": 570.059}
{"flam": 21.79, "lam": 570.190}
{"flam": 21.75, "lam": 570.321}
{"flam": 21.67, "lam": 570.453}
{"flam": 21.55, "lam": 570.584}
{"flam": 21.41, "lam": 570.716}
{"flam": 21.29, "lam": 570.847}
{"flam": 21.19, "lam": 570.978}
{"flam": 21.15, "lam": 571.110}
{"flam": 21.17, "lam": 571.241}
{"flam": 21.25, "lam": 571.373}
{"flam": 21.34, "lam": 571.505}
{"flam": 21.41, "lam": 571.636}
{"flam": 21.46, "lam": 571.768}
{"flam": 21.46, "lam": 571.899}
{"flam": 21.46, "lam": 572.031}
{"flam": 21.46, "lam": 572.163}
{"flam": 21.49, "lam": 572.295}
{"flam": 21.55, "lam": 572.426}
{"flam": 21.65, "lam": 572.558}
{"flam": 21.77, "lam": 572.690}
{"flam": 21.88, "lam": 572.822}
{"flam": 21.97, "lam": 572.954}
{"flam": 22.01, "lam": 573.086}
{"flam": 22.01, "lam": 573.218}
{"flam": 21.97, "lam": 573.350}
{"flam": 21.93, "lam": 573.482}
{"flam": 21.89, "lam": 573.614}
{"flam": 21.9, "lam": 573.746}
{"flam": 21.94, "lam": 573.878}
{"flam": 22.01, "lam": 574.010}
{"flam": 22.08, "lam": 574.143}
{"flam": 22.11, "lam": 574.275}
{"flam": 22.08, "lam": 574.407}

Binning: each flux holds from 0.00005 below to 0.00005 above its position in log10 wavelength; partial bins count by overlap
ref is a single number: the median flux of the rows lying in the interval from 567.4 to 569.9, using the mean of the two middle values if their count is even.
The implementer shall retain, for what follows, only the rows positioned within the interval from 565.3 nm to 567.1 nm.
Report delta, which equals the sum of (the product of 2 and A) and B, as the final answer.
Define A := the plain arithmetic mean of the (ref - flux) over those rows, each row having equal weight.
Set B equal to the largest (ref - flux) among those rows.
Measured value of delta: 0.0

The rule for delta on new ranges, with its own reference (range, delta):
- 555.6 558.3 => -0.7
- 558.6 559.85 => 0.5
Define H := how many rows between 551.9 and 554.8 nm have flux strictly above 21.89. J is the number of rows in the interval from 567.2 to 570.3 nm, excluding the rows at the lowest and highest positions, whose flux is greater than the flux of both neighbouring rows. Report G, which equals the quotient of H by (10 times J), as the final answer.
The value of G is 1.8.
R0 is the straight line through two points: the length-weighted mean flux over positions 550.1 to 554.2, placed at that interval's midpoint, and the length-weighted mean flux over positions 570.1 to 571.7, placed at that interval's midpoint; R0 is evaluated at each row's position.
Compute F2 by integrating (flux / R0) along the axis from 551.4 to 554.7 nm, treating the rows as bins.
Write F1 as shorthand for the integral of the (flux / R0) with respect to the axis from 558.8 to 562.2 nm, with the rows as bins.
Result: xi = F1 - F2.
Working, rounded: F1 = 3.42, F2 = 3.29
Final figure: 0.12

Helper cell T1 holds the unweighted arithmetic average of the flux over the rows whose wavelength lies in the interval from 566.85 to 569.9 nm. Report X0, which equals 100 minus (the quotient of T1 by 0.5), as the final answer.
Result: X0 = 56.2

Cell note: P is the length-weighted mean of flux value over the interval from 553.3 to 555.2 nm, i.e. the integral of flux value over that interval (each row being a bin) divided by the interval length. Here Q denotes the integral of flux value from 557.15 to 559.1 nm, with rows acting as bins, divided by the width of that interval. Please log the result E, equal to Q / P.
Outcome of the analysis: 0.990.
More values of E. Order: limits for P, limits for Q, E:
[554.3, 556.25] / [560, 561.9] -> 0.992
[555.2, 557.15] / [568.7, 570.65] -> 0.977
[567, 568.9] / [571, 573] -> 0.980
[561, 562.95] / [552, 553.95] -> 0.997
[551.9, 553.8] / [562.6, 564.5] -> 0.996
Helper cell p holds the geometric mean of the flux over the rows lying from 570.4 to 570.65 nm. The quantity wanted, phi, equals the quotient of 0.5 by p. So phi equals 0.0231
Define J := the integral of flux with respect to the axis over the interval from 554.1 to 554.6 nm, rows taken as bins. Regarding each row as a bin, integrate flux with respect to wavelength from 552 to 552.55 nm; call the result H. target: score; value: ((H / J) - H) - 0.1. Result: -11.4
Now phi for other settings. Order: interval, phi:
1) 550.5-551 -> 0.0222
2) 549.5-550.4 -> 0.0224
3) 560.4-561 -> 0.0224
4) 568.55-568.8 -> 0.0229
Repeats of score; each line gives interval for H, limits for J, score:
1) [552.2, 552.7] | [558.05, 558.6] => -10.4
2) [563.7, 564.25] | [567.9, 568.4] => -11.0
